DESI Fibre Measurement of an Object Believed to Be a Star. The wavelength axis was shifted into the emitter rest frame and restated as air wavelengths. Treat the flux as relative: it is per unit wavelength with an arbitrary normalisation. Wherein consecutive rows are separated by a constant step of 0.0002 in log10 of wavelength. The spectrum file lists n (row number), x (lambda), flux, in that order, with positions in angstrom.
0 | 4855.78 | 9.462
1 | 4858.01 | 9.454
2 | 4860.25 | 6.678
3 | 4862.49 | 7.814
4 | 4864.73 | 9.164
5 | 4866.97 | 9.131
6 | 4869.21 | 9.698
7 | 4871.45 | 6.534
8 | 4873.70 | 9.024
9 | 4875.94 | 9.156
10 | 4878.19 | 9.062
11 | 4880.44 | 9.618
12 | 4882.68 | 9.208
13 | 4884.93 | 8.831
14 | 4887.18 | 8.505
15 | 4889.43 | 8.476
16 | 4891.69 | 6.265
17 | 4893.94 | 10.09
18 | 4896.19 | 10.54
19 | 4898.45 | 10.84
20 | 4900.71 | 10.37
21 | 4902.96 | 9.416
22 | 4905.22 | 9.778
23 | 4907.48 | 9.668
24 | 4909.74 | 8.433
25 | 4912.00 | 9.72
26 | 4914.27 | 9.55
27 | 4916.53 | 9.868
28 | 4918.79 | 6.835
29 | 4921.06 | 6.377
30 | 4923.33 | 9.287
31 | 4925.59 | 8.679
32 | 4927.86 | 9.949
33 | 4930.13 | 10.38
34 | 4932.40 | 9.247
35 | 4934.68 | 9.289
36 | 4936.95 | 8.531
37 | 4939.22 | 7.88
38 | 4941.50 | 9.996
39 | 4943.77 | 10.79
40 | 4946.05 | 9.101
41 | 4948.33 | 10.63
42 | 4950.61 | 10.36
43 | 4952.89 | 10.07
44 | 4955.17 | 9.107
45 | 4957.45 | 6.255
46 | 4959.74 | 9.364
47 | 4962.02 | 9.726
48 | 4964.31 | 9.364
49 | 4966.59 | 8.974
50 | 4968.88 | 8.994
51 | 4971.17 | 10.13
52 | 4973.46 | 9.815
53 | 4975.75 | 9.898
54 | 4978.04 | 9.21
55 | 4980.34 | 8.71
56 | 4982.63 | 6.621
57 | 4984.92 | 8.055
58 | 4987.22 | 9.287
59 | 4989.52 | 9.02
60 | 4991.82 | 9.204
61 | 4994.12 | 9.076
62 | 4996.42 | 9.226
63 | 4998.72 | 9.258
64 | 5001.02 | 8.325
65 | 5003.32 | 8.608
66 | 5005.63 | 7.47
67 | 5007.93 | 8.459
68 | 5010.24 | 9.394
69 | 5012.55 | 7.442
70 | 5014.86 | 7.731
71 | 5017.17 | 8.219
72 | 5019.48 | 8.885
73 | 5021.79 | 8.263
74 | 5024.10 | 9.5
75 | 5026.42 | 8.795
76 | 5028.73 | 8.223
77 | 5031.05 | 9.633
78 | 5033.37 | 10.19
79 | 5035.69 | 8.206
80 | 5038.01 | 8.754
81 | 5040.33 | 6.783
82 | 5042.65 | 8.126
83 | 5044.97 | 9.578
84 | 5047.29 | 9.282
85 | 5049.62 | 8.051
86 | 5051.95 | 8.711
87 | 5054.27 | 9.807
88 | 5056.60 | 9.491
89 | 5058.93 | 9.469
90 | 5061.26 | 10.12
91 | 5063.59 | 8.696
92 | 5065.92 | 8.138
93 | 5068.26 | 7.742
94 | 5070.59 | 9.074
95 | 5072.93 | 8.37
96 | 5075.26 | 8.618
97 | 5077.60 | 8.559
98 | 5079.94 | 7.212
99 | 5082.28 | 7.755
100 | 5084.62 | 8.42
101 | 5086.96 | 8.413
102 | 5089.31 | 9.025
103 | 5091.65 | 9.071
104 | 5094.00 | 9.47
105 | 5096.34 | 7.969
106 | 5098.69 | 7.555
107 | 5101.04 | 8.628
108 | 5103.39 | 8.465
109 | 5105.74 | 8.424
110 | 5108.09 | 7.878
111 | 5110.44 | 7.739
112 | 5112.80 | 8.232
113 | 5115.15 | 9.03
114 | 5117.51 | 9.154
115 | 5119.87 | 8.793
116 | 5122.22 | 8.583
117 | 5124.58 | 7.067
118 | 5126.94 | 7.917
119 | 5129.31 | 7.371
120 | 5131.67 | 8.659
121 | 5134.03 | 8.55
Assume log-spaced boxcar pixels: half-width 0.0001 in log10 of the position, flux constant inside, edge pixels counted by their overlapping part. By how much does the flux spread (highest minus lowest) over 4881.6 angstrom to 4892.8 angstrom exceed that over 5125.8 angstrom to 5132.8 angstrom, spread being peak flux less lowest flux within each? 1.7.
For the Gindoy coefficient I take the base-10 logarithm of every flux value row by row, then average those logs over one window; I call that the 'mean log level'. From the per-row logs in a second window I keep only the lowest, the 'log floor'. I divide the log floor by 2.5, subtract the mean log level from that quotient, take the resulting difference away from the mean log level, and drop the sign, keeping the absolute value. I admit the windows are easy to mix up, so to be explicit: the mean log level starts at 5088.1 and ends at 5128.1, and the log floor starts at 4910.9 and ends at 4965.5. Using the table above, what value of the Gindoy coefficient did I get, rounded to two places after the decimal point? 1.53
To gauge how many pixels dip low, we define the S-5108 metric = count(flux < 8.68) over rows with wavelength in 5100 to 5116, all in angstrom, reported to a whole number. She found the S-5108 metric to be 6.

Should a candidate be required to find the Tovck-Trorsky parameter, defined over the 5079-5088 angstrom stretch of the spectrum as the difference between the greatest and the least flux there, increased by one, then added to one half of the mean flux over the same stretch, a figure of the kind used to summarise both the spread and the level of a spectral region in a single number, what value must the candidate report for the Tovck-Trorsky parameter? 6.2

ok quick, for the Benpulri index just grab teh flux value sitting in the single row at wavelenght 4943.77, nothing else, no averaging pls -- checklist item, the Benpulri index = 10.79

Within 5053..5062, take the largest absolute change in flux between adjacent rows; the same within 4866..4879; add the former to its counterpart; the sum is 3.8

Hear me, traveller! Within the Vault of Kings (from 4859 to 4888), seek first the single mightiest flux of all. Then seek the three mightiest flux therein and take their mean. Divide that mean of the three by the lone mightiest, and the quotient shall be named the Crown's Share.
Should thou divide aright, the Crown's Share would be 0.980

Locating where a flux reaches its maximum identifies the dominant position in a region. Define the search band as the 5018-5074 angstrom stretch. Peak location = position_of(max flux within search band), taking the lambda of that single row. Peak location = 5033.37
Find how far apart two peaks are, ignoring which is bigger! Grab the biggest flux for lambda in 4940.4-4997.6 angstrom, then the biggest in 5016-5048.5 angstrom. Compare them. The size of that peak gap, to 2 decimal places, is 0.60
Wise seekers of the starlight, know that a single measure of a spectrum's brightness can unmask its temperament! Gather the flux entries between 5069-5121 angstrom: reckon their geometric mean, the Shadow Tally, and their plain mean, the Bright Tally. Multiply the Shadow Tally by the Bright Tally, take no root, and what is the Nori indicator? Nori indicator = 71.2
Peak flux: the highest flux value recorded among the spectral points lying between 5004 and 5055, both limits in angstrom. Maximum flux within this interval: 10.19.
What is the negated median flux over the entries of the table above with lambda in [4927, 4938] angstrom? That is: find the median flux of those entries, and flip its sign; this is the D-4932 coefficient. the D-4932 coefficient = -9.29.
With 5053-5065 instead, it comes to -9.49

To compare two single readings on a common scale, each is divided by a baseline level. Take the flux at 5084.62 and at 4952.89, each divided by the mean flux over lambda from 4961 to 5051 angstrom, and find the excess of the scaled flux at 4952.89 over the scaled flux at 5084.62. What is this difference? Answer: 0.19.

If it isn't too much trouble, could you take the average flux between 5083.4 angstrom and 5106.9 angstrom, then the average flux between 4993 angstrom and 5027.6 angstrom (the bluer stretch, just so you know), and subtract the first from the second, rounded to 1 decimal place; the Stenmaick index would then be 0.0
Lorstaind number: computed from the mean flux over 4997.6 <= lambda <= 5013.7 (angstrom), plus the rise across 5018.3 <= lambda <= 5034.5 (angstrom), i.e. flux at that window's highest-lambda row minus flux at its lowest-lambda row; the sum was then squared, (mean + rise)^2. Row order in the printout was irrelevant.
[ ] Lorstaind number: 95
